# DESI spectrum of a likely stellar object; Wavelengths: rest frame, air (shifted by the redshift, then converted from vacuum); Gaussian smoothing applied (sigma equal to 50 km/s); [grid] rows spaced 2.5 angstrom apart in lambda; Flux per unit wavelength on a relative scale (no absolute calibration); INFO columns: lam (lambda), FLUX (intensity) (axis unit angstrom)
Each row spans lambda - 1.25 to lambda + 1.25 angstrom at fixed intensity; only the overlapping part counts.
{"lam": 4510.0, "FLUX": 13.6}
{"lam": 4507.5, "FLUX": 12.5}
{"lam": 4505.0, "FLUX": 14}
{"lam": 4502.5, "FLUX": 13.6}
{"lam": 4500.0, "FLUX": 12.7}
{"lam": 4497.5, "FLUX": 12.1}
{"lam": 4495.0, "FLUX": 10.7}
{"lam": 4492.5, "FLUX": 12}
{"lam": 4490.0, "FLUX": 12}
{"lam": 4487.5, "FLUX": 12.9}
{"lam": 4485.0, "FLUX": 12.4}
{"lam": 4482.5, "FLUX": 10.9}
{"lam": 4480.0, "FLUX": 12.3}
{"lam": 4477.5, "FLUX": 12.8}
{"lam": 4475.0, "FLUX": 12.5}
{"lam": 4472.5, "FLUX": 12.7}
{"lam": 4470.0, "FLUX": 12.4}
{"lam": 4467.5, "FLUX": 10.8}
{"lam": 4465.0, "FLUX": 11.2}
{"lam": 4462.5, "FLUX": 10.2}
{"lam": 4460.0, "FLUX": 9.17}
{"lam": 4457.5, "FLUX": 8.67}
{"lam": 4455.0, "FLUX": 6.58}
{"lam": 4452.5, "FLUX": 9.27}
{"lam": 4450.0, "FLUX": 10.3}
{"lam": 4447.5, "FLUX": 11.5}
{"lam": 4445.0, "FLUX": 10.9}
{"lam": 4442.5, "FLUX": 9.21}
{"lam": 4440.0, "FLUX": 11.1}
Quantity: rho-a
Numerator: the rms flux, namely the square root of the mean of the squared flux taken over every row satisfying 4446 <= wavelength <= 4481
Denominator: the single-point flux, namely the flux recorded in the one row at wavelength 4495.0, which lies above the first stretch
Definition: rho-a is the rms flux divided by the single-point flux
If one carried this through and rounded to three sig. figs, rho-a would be 1.02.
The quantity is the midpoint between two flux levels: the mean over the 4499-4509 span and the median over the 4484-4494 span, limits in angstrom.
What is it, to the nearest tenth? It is 12.7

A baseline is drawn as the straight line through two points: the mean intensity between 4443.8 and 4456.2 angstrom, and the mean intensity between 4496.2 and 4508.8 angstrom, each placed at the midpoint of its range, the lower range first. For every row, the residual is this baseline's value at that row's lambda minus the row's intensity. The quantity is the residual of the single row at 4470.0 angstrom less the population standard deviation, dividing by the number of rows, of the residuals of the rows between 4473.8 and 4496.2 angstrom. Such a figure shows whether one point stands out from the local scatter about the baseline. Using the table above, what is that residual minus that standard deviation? -2.4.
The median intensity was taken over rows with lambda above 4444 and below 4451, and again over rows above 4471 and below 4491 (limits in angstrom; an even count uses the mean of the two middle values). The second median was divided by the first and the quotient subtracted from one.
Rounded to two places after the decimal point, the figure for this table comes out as -0.14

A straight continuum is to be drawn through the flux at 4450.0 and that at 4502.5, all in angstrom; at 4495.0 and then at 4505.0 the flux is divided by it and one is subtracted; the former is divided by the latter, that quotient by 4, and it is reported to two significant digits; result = -2.6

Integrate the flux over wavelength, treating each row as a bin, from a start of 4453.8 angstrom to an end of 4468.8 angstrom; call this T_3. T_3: 142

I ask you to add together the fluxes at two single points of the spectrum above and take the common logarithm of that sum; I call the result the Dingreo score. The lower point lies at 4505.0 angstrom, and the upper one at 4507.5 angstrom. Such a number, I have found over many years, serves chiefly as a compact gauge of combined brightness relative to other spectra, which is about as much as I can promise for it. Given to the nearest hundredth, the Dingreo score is 1.42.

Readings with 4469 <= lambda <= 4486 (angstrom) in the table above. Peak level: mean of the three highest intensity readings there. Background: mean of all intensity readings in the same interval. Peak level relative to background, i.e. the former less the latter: 0.4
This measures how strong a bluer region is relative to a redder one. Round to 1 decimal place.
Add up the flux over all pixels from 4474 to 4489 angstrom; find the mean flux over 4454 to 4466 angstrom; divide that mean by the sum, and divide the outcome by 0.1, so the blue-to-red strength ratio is 1.2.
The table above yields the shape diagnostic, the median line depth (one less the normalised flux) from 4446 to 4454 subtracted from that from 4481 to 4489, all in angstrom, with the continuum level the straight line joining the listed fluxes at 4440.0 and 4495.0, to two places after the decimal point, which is -0.22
